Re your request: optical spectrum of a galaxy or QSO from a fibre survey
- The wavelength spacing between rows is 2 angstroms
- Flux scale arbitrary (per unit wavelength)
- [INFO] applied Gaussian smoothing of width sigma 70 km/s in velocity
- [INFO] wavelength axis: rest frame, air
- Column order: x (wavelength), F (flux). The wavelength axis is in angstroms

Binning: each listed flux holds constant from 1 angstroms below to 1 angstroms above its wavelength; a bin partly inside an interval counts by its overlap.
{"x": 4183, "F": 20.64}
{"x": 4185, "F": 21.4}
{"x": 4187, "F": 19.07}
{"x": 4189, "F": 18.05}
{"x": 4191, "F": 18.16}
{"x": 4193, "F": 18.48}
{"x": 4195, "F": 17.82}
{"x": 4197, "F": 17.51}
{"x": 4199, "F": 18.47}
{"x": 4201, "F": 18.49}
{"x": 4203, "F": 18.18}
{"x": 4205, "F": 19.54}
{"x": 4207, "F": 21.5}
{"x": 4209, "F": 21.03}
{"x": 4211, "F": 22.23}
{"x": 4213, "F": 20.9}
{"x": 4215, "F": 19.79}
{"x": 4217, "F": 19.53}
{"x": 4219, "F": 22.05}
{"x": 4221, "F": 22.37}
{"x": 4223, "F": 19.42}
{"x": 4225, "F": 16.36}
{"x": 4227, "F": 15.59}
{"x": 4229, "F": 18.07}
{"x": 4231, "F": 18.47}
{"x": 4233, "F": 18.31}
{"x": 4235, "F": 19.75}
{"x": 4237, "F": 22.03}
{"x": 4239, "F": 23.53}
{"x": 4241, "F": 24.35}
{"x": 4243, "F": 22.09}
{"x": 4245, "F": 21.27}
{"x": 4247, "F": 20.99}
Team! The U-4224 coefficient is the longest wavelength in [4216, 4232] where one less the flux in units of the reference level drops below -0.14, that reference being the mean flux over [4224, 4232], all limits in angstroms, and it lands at 4221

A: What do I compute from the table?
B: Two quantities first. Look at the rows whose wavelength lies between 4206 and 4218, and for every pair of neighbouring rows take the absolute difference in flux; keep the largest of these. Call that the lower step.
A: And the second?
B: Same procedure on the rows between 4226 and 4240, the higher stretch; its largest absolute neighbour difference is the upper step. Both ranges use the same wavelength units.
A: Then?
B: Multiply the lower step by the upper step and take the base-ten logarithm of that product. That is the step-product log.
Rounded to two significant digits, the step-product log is 0.52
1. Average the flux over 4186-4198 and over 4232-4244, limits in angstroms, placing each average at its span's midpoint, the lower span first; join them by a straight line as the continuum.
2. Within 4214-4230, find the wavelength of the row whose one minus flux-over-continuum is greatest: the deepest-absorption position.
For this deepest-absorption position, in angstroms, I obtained 4227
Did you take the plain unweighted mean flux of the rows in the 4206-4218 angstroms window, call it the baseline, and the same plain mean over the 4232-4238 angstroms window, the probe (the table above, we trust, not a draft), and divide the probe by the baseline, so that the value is 0.96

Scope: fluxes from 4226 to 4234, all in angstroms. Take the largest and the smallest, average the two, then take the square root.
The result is 4.13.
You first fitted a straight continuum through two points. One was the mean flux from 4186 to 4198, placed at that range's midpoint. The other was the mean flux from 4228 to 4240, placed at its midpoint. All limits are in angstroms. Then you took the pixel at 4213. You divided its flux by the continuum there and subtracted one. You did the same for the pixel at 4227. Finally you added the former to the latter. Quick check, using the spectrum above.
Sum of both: -0.12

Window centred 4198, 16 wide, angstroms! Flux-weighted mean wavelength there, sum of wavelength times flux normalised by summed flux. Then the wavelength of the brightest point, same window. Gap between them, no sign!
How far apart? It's 6.9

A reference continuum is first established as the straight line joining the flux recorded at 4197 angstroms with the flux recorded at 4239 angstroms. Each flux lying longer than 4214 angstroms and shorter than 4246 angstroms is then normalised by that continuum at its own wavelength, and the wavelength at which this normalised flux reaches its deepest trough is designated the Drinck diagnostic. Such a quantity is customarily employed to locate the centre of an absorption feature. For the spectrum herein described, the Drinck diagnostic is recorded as 4227 angstroms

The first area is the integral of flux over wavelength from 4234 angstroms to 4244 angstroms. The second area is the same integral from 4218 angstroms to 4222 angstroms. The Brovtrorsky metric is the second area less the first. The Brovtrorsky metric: -135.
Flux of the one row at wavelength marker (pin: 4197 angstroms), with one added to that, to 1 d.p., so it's 18.5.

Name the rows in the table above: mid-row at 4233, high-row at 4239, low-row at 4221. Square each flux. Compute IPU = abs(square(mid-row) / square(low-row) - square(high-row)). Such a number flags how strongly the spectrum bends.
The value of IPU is 553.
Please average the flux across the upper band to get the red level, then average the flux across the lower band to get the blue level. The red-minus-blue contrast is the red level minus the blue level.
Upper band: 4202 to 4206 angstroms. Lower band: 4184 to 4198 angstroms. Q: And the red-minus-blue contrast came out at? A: 0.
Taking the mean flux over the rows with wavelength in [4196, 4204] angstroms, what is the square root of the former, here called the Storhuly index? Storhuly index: 4.26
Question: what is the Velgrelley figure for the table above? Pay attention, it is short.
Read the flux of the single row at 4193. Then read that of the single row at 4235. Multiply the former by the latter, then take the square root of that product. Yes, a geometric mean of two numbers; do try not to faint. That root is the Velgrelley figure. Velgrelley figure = 19.1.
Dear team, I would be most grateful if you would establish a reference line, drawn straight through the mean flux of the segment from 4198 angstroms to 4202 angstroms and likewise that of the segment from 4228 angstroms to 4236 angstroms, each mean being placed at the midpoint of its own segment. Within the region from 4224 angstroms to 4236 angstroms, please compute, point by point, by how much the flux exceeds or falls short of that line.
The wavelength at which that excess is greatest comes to 4235 angstroms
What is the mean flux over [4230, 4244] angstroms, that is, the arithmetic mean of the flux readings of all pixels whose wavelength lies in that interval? 21.2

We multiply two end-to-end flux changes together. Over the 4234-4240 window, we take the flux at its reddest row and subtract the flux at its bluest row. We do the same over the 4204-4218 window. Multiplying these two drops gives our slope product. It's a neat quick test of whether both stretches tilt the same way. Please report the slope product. 0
